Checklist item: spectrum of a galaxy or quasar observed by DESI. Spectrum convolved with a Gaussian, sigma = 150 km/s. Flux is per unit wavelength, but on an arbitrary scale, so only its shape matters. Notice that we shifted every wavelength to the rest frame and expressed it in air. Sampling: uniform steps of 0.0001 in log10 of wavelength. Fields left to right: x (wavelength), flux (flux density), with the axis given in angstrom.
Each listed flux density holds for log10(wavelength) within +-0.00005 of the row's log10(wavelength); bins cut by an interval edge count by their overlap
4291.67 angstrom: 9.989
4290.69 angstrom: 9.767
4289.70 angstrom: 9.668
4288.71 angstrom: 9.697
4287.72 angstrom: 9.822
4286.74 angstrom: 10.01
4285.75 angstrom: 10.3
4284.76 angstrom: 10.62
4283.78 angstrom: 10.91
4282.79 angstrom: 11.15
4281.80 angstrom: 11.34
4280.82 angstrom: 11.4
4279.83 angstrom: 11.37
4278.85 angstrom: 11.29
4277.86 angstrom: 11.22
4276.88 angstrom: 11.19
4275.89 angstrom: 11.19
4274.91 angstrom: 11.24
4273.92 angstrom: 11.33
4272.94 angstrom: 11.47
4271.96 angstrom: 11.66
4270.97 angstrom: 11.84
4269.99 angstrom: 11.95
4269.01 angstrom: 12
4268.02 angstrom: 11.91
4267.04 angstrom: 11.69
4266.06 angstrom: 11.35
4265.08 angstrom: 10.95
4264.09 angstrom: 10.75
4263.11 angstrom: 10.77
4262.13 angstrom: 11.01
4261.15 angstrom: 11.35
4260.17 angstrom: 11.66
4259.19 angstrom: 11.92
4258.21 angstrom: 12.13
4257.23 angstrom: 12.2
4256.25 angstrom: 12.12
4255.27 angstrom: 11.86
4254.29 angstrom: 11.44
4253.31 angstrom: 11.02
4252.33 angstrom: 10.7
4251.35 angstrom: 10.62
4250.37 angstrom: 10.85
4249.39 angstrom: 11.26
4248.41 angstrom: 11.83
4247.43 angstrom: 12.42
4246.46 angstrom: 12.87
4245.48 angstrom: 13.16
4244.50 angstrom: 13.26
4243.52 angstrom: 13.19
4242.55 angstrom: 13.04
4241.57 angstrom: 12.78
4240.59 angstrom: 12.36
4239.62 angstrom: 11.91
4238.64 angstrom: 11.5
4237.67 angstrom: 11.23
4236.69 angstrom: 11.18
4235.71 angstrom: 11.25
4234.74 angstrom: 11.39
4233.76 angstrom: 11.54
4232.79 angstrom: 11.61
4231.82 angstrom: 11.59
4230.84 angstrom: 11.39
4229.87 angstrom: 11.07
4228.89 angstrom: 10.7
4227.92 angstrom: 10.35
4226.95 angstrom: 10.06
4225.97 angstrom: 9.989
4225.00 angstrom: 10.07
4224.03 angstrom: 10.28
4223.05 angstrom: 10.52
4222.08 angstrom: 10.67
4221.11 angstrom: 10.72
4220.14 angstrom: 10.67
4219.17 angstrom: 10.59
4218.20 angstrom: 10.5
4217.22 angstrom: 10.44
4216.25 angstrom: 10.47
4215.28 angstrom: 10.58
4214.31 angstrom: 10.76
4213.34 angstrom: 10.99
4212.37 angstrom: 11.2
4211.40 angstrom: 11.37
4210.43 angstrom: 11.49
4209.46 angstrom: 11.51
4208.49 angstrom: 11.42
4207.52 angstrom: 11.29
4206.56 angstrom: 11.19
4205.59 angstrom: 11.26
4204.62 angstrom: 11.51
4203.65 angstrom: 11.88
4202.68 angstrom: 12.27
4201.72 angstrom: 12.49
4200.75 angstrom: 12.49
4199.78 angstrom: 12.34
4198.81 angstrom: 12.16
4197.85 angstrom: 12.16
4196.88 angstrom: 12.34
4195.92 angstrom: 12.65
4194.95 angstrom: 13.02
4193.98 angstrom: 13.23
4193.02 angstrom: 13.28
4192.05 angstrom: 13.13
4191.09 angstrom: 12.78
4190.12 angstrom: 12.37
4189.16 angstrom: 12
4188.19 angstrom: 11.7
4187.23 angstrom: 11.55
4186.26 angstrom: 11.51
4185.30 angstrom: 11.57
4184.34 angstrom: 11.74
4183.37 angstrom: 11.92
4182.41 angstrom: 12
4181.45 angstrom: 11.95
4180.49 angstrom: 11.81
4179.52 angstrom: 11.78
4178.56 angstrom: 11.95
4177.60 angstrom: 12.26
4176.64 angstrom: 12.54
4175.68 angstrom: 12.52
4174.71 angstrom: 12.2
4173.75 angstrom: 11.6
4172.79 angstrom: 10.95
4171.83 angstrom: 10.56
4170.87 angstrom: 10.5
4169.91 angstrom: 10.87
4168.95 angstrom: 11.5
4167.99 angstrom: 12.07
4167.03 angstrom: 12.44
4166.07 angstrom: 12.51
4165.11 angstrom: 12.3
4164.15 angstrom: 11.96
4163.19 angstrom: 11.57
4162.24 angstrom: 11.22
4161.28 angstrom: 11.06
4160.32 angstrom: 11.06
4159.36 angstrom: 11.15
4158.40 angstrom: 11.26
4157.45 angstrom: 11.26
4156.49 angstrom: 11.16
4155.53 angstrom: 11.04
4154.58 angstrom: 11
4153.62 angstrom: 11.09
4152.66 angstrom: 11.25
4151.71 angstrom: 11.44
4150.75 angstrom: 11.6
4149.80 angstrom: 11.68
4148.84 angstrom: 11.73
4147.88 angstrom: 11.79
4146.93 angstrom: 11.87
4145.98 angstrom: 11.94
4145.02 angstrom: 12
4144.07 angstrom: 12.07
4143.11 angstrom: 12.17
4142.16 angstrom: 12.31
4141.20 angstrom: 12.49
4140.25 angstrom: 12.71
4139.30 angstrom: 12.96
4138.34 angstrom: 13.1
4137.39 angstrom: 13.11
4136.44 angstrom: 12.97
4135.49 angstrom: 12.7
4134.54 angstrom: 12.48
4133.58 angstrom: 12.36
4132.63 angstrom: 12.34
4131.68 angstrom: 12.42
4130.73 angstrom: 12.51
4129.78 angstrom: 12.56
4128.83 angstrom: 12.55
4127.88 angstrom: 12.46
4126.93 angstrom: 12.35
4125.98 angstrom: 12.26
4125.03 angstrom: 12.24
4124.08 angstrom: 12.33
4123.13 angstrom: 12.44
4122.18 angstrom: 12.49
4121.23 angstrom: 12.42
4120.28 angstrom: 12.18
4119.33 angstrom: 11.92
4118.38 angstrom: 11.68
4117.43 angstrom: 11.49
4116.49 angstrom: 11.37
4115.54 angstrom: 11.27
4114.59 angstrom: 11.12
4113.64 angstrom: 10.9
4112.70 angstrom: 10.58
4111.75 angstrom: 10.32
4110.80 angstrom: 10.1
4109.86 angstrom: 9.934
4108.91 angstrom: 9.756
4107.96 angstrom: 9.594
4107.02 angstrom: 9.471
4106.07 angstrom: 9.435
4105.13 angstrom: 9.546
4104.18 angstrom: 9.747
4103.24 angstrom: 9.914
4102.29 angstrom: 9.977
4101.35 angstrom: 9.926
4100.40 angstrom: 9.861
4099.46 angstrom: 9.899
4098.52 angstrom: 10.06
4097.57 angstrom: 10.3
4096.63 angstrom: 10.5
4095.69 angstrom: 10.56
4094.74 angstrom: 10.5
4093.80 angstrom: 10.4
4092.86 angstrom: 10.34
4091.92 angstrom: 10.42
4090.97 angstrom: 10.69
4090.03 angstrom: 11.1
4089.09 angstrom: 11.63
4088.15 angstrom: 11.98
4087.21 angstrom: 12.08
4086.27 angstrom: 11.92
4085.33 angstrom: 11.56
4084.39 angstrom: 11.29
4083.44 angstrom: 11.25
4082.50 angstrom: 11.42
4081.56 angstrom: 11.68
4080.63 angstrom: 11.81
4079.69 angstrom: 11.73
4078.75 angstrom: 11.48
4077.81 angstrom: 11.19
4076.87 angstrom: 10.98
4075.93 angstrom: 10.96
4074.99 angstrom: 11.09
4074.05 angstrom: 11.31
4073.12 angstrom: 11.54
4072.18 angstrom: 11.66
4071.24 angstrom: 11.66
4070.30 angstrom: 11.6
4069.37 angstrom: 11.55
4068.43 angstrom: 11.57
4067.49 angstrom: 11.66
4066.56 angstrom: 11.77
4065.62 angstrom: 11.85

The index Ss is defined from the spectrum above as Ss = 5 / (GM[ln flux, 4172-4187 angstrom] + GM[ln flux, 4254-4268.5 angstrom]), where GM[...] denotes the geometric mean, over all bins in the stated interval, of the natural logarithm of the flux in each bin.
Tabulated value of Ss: 1.02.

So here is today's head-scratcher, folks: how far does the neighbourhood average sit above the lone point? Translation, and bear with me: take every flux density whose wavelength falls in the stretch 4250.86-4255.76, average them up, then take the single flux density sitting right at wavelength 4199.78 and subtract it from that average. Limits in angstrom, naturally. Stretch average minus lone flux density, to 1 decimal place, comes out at -1.2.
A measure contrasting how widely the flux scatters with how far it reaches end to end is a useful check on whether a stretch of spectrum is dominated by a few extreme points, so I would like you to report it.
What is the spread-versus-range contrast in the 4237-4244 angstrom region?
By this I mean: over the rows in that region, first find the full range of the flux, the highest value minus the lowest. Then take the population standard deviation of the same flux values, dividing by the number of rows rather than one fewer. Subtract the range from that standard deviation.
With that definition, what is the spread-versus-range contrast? -1.3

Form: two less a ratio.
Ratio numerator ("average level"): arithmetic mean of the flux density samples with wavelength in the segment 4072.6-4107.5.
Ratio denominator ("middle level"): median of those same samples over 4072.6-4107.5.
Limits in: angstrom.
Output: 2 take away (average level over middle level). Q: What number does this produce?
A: 1.015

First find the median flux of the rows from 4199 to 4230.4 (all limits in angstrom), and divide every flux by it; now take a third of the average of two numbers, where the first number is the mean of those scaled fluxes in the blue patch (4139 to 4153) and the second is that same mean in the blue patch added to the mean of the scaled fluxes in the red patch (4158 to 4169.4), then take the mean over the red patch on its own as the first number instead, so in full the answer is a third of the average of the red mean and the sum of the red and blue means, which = 0.542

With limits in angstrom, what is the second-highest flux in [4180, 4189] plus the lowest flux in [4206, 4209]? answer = 23.1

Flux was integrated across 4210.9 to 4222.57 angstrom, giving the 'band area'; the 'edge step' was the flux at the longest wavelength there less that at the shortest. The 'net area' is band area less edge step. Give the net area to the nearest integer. 126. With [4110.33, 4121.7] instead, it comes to 126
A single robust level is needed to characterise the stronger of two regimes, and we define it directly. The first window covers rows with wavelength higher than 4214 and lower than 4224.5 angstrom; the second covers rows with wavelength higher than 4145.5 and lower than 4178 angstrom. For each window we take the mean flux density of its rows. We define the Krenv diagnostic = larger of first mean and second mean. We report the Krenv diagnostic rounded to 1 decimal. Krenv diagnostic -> 11.6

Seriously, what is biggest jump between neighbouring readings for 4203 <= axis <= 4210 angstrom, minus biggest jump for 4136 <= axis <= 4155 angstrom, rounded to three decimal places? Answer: 0.120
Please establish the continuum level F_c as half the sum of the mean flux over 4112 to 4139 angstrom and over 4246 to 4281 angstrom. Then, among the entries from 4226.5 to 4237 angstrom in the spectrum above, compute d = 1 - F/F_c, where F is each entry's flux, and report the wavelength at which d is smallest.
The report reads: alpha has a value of 4232.79 angstrom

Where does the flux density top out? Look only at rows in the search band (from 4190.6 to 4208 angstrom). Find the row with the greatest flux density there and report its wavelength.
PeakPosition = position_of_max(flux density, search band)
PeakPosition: 4193.02 angstrom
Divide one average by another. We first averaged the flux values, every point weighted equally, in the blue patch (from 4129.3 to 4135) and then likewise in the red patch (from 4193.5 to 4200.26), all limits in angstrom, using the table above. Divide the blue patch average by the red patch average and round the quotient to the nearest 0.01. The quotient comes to 0.99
